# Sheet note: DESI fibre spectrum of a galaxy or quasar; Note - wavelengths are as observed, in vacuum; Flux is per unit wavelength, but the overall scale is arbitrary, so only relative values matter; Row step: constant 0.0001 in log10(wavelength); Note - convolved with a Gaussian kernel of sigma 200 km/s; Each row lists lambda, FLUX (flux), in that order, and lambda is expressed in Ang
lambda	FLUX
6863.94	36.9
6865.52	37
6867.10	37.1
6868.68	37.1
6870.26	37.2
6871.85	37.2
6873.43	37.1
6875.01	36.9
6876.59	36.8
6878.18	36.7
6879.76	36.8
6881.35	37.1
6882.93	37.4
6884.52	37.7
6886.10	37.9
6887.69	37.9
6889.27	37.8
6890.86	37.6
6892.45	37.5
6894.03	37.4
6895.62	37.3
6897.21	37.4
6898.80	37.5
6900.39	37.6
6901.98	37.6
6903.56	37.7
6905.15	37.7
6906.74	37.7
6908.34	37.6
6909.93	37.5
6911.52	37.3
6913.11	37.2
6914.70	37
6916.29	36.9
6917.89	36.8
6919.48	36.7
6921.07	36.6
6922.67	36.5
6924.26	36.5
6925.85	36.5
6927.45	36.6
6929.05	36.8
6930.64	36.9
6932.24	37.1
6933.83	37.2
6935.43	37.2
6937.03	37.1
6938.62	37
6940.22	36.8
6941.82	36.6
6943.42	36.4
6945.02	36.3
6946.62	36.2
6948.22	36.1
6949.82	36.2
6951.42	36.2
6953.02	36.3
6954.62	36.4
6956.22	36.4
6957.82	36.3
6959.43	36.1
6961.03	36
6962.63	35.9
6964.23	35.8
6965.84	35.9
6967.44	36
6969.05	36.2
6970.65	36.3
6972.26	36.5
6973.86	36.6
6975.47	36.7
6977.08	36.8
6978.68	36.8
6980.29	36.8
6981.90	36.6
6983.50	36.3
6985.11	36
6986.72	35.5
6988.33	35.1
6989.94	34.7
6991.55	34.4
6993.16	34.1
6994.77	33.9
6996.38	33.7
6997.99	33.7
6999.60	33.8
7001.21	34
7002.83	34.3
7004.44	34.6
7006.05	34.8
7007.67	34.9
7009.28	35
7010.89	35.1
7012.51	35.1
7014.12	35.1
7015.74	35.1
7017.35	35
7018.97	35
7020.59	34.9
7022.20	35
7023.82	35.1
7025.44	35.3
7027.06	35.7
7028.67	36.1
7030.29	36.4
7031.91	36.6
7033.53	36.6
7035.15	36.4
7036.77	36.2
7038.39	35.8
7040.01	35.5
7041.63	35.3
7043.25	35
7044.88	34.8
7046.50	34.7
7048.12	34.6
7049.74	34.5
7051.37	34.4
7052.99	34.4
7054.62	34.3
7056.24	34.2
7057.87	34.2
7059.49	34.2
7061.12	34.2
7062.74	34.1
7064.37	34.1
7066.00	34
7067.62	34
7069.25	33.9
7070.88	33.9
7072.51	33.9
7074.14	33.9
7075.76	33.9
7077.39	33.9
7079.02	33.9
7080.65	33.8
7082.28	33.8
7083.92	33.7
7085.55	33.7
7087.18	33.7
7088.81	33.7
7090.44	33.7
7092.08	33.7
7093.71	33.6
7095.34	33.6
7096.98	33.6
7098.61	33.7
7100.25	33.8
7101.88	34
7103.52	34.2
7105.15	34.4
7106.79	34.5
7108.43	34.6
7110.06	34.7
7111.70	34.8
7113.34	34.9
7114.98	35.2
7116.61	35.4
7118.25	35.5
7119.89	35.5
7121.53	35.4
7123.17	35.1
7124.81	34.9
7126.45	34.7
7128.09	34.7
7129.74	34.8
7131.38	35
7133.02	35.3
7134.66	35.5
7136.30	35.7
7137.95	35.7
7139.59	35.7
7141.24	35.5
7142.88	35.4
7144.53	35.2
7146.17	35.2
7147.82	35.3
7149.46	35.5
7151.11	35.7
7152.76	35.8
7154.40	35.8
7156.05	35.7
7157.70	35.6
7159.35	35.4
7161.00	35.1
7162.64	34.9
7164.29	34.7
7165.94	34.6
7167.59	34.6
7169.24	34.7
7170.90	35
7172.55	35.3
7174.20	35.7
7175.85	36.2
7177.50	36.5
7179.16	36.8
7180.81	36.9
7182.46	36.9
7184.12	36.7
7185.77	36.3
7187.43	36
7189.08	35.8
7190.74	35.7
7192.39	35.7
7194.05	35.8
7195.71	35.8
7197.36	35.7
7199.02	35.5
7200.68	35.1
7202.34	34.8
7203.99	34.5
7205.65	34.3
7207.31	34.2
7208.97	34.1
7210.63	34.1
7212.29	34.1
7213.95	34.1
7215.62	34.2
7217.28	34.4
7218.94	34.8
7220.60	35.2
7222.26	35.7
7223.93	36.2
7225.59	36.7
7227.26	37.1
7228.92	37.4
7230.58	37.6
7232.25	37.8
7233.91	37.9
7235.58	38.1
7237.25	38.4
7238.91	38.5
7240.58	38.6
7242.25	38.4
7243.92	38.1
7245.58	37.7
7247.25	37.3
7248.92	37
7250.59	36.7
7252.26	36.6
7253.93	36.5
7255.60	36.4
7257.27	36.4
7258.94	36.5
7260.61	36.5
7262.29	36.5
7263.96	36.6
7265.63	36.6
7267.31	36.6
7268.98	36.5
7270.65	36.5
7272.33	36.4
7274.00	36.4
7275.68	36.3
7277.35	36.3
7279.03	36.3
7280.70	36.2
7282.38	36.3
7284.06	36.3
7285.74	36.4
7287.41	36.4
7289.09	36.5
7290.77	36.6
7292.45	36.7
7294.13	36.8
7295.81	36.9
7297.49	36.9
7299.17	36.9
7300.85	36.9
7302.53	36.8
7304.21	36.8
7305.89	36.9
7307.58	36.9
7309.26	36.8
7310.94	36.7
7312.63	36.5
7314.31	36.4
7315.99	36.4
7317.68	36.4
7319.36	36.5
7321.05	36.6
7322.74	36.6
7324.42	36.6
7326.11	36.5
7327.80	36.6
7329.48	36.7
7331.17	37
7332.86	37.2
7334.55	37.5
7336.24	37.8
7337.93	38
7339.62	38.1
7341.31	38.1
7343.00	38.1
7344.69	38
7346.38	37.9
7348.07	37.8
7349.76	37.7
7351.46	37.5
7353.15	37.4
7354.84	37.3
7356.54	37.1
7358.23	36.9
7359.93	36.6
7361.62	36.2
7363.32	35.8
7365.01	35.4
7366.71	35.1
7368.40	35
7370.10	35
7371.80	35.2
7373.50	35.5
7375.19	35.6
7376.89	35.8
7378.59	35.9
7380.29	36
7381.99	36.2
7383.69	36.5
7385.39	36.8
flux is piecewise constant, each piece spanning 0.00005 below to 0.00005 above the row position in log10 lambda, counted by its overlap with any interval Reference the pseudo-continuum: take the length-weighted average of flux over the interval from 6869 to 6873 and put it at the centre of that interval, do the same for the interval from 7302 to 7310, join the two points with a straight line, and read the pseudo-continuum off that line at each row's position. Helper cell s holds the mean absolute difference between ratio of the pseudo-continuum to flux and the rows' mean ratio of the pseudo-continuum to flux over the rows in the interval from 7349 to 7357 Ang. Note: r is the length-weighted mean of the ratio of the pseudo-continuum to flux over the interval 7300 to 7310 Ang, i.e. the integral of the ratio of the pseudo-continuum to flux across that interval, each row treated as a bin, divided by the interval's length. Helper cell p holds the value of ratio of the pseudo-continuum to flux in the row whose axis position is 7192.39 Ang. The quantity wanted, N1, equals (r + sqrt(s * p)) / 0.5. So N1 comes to 2.13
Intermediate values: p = 1.03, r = 1.00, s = 0.0042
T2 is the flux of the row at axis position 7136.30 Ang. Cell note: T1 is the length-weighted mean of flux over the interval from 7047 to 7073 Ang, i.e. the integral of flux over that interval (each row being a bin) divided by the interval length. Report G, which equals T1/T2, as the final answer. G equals 0.96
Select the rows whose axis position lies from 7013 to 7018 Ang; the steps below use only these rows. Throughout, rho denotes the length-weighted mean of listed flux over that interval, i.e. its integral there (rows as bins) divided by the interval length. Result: 35.1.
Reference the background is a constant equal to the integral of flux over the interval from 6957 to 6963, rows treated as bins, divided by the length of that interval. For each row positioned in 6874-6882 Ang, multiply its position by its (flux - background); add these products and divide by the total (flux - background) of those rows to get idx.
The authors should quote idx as 6878.3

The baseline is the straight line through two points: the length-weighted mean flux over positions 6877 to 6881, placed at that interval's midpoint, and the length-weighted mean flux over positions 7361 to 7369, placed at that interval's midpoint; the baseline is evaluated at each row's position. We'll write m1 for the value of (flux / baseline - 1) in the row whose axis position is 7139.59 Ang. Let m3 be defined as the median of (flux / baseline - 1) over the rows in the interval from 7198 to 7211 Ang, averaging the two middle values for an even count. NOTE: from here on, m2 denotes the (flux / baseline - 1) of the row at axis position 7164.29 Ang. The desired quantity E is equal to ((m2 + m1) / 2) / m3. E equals 0.6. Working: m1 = -0.01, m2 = -0.036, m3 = -0.042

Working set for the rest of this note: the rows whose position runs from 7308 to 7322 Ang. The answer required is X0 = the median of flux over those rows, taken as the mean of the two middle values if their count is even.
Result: 36.5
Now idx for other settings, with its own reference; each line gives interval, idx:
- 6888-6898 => 6893.0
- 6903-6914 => 6907.9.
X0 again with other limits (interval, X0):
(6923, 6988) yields 36.4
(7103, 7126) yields 34.9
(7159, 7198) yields 35.7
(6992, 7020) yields 34.8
